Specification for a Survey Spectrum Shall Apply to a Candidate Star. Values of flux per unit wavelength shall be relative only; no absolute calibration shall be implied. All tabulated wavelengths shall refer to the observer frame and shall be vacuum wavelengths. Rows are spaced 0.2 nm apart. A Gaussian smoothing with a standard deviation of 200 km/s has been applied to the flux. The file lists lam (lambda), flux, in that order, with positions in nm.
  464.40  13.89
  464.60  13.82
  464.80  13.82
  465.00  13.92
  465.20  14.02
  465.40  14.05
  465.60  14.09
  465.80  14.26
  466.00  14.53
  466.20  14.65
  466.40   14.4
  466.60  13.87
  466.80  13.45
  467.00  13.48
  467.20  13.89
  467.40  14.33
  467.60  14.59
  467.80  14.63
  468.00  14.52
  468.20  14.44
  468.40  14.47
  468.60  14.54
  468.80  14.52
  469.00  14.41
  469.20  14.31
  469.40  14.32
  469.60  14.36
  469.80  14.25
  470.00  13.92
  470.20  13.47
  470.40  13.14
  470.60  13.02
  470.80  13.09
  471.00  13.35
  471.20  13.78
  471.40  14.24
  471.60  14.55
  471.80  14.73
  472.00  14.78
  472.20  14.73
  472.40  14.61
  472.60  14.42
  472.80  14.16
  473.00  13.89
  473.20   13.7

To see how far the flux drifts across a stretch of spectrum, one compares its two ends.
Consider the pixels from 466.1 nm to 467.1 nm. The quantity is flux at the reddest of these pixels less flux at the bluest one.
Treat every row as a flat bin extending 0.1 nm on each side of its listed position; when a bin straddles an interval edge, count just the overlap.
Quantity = -1.2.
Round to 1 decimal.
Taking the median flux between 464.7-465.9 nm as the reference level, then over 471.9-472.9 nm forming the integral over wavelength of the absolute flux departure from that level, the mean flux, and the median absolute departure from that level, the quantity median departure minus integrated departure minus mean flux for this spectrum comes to -14.5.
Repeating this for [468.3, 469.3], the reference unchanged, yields -14.4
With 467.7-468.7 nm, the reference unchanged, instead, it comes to -14.5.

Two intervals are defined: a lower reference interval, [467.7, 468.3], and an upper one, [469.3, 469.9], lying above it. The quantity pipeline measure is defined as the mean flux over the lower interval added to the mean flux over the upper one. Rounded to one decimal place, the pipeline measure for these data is 28.8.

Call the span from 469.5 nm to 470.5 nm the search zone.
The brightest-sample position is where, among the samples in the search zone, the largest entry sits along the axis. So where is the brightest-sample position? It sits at 469.60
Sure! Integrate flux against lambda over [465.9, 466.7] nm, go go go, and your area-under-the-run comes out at 11.5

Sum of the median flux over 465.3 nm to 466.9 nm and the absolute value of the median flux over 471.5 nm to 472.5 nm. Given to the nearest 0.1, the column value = 28.9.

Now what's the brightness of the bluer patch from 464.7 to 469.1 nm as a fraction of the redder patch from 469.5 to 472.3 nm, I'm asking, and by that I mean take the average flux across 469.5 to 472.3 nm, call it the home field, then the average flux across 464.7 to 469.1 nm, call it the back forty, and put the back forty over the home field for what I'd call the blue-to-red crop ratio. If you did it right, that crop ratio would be 1.02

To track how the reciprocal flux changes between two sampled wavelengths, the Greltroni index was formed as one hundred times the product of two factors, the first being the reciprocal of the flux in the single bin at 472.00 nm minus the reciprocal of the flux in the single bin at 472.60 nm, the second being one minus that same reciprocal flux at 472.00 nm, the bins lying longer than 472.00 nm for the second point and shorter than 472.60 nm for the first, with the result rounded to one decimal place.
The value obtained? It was -0.2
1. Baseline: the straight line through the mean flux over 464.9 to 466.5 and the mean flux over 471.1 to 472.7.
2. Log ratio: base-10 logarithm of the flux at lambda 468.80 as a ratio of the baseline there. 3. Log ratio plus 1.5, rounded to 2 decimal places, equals 1.50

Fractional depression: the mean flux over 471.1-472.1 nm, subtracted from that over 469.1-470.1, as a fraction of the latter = -0.01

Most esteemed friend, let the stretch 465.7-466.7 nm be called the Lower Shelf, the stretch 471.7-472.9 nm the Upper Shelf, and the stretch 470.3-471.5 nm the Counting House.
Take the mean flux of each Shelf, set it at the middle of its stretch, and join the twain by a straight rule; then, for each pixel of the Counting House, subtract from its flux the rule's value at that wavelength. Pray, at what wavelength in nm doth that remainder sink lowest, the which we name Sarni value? 470.60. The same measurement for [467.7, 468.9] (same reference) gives 468.20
